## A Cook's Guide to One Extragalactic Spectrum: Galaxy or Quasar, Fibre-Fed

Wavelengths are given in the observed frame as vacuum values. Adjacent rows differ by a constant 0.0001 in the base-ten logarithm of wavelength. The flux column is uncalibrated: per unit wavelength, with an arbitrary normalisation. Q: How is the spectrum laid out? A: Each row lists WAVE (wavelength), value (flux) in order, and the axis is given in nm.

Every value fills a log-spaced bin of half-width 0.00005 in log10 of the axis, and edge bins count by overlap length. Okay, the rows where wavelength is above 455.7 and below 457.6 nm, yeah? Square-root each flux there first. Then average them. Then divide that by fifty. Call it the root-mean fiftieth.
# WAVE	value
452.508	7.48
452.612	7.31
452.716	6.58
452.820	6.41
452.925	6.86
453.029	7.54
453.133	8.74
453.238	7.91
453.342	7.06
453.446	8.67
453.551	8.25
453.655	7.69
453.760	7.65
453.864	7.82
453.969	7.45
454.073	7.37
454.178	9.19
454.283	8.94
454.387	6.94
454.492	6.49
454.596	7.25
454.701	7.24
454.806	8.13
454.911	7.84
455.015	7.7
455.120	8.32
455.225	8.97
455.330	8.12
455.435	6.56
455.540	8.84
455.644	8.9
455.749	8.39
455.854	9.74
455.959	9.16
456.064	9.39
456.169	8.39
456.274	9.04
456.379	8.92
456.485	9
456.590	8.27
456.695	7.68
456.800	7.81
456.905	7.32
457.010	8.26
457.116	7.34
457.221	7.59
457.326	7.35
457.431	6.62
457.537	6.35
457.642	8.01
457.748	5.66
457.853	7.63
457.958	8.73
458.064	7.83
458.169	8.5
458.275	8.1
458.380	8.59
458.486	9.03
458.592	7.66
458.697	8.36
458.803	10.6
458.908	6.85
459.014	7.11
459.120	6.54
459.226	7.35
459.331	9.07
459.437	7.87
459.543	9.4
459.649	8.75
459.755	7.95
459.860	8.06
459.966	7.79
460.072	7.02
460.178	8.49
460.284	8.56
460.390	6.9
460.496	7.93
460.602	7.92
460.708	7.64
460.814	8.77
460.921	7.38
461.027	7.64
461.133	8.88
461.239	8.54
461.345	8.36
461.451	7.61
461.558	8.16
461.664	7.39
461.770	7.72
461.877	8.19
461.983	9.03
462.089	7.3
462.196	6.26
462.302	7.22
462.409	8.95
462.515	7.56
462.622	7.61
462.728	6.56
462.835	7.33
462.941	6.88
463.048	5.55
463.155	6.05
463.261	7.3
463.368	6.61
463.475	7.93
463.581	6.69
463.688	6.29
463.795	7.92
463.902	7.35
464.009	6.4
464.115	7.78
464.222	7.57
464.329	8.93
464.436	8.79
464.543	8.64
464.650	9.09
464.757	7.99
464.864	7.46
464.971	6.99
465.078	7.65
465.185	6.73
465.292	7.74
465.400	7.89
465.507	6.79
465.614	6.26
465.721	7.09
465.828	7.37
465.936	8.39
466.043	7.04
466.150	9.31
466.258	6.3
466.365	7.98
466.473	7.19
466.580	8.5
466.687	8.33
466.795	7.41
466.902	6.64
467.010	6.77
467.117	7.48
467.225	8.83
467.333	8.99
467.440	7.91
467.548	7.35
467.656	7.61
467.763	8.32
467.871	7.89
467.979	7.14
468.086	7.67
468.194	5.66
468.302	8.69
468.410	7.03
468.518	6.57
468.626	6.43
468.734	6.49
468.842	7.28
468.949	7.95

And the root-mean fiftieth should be 0.0570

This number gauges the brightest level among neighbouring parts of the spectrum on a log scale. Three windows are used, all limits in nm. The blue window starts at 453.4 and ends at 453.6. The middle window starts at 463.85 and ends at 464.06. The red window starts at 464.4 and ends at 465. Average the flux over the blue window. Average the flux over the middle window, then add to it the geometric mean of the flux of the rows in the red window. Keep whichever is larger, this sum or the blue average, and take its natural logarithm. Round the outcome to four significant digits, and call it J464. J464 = 2.708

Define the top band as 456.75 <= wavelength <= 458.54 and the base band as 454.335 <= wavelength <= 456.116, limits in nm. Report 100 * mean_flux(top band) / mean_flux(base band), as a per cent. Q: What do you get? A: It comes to 94.7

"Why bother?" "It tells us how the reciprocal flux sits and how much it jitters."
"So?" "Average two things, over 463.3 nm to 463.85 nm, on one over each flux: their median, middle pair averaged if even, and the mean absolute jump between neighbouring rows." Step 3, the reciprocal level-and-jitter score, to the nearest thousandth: 0.086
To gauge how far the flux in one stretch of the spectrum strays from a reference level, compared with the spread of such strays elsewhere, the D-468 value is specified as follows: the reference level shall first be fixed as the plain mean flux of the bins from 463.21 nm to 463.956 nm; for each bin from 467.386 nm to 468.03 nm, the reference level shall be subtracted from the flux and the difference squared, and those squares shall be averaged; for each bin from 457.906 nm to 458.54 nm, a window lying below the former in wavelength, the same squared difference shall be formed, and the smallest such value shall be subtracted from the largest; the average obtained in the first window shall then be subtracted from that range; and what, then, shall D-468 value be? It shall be 2.6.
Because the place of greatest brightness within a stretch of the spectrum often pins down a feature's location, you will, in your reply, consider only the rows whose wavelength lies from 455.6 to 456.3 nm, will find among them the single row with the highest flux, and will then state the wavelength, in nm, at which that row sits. 455.854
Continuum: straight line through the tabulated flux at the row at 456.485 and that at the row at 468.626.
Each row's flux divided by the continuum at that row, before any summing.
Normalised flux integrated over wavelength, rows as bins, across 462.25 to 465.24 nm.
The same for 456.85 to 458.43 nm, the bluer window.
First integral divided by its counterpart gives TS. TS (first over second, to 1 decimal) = 2.2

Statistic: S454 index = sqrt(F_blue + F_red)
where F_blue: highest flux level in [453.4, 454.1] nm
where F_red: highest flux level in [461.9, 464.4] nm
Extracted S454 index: 4.21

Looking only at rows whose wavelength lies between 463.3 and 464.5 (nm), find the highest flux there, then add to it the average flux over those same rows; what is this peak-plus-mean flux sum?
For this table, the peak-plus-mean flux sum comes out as 16.4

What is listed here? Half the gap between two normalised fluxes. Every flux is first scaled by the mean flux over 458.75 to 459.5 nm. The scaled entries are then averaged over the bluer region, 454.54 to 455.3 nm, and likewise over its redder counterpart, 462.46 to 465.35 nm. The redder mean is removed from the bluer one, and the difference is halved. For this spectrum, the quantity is 0.034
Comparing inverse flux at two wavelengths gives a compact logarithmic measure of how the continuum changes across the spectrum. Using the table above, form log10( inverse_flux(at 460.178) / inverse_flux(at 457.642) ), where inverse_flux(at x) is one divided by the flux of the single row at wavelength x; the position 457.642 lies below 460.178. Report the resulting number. -0.03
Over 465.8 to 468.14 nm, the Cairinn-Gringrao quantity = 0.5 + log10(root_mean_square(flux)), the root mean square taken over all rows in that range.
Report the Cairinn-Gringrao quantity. 1.39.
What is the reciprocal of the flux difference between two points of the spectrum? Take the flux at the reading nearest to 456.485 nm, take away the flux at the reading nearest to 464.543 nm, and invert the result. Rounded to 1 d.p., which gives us 2.8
